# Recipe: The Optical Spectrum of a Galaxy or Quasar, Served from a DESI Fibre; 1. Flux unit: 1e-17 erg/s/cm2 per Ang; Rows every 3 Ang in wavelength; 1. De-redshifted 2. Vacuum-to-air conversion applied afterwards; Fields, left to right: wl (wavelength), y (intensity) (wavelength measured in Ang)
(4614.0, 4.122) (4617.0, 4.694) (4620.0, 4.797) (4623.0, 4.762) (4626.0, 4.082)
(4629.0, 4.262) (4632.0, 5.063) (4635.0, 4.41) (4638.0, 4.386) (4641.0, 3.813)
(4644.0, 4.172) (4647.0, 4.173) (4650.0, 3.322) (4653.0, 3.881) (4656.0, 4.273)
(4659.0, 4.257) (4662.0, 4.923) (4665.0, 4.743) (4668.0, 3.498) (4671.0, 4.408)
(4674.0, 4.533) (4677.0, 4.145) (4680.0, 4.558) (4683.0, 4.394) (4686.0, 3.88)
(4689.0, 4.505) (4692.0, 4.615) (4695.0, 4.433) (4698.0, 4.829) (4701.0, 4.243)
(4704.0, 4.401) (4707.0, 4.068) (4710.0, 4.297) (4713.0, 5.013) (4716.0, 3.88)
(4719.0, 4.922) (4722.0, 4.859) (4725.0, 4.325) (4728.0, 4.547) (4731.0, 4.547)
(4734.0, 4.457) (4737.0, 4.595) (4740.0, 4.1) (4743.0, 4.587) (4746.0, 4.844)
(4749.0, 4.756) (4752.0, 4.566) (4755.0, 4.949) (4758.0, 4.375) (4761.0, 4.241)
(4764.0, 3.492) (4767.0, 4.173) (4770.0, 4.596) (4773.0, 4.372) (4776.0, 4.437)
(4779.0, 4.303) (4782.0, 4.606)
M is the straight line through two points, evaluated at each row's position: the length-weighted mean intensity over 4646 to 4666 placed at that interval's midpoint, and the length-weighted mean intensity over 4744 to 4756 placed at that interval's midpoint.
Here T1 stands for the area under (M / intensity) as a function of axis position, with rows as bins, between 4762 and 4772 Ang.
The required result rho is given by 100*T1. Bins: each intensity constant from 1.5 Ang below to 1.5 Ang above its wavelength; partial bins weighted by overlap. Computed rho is 1197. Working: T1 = 12.0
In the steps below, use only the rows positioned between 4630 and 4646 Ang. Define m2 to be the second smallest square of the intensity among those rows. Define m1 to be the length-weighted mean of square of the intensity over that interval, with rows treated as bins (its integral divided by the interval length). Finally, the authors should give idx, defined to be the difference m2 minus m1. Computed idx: -1.8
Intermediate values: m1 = 19.2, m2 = 17.4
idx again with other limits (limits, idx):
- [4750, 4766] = -1.0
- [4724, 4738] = -0.4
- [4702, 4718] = -2.5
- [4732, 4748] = -0.7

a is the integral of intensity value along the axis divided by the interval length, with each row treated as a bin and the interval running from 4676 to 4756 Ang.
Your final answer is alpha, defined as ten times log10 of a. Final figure 6.52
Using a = 4.49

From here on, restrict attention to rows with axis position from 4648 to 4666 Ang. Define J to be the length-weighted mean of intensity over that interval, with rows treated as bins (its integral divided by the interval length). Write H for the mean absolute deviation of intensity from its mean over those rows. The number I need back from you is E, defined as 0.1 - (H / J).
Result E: 0.00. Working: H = 0.42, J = 4.2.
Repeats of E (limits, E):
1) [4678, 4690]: 0.05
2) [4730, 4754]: 0.07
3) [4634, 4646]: 0.05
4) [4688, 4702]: 0.07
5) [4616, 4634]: 0.04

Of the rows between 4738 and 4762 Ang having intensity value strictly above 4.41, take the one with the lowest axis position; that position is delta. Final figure 4743.0 Ang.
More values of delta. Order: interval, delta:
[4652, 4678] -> 4662.0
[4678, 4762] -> 4680.0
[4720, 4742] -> 4722.0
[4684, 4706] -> 4689.0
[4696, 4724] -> 4698.0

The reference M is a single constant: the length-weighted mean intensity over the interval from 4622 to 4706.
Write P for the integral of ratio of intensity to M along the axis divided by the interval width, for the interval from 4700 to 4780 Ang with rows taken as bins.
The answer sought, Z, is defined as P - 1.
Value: 0.030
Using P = 1.030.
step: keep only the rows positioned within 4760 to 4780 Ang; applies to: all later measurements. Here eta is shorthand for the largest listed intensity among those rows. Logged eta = 4.596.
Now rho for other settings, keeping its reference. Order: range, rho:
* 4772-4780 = 899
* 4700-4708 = 847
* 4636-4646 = 1000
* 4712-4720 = 812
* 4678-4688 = 1026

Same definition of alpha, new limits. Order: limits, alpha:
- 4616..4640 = 6.57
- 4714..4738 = 6.56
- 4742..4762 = 6.65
